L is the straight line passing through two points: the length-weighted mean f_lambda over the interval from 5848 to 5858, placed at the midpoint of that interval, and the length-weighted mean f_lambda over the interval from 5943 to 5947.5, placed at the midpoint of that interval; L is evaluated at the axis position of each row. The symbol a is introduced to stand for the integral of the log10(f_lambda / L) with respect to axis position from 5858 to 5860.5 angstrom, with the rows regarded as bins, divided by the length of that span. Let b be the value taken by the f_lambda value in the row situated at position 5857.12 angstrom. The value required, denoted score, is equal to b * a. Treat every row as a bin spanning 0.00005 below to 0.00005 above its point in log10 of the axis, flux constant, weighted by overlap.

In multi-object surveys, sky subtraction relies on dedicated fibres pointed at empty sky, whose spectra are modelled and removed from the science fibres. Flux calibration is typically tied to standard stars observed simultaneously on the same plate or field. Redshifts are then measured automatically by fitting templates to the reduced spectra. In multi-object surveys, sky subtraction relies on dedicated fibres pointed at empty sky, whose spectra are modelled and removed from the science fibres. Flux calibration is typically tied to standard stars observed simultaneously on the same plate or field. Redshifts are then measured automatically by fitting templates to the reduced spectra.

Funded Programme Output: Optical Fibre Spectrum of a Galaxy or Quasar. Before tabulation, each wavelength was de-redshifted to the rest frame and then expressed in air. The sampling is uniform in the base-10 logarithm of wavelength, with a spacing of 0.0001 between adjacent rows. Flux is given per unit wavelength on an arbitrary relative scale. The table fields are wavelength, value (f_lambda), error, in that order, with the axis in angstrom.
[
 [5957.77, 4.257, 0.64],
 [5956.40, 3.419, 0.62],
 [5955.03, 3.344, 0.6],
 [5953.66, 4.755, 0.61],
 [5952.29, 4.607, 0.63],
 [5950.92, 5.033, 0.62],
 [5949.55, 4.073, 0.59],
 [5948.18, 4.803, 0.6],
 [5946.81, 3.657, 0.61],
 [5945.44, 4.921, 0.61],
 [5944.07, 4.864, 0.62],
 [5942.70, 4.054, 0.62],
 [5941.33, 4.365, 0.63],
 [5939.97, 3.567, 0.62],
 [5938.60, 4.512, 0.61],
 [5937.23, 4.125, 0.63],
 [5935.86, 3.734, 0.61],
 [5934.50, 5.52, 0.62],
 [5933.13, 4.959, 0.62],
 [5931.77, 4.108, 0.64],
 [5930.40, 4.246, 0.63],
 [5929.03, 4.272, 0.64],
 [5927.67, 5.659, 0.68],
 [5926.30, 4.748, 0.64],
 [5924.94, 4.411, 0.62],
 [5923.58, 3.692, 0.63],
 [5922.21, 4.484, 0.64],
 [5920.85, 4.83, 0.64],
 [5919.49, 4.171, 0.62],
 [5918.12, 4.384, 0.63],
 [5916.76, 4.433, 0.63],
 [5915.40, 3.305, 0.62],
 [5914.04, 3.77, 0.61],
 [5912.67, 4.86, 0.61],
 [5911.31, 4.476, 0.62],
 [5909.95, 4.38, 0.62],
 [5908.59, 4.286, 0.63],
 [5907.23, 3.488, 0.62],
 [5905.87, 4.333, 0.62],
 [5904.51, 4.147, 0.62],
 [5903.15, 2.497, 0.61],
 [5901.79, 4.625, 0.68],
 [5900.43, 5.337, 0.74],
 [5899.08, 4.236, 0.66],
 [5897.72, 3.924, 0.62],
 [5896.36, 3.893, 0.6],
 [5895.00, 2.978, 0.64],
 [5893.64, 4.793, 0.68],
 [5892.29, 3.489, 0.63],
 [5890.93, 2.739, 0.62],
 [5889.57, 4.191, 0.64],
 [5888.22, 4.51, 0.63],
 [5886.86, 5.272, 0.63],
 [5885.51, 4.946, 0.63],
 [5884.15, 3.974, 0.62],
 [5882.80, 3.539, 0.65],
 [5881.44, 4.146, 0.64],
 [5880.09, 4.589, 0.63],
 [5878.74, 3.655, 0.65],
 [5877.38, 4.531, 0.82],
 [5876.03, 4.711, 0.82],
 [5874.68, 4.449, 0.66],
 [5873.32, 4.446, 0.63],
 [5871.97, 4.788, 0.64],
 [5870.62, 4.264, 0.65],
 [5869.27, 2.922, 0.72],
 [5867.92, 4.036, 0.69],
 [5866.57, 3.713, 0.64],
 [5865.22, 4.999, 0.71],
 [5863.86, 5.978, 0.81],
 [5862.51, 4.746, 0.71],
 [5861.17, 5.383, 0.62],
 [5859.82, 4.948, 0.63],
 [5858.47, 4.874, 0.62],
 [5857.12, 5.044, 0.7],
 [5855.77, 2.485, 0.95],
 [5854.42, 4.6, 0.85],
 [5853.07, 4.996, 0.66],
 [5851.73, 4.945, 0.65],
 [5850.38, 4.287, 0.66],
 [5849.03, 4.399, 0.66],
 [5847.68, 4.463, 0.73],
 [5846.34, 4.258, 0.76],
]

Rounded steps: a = 0.05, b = 5.044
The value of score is 0.24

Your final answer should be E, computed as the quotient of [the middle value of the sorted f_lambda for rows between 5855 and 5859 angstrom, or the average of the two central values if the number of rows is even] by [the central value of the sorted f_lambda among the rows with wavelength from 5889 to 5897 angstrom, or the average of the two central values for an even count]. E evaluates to 1.32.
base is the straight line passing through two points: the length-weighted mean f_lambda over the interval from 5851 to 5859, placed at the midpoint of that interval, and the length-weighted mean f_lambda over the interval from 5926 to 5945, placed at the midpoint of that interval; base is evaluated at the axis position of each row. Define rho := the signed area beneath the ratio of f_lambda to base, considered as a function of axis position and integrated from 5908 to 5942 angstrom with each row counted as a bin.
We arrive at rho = 33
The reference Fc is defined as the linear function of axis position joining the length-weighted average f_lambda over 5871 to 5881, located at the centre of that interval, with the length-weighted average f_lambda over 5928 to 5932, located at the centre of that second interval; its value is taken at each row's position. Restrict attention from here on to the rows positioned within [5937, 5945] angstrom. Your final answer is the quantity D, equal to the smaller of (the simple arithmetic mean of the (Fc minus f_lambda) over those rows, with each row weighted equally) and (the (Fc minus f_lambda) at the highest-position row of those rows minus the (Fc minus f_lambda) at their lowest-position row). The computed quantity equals -0.75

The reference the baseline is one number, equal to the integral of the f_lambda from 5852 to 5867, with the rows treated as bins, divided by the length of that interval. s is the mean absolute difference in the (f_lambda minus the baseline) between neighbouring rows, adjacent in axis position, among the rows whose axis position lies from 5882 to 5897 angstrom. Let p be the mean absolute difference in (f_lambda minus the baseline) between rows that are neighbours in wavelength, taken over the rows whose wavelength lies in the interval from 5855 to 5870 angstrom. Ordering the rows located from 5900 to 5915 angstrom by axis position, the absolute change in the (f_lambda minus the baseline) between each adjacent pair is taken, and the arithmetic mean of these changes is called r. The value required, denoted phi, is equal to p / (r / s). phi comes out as 1.0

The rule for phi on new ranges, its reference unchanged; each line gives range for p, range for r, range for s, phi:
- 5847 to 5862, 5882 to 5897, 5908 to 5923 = 0.3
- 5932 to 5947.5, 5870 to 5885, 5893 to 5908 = 1.5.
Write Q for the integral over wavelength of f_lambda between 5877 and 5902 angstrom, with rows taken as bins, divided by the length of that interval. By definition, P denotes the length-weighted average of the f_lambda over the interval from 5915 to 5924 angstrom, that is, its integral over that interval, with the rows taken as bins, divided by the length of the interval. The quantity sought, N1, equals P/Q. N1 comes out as 1.01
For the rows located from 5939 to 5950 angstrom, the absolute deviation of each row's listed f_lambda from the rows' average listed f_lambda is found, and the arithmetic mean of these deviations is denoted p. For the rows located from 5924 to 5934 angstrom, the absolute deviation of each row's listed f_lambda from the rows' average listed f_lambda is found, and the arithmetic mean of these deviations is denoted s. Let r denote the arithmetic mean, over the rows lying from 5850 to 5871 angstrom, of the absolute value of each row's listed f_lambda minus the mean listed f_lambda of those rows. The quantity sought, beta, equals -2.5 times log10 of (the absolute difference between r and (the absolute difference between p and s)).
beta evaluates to 0.5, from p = 0.45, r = 0.67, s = 0.42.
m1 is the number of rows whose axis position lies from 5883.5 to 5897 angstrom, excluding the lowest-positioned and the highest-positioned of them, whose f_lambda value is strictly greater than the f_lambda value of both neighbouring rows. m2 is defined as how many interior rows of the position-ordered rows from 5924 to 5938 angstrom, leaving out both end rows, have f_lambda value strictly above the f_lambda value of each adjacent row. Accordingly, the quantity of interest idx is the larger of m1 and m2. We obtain 2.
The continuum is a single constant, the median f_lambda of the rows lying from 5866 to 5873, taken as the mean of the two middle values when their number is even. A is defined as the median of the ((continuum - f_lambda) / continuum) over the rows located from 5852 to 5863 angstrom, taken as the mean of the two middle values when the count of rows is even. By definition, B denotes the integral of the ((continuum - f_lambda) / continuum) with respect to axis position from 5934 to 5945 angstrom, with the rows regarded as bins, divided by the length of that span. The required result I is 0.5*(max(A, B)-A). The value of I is 0.07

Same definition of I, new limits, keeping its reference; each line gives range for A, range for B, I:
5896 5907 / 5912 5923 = 0.00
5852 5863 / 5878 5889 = 0.07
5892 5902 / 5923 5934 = 0.00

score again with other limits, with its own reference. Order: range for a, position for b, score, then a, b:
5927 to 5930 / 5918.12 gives 0.17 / 0.04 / 4.384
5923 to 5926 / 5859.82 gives -0.15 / -0.03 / 4.948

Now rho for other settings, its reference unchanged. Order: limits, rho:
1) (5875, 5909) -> 31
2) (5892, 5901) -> 8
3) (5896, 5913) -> 16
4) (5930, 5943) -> 13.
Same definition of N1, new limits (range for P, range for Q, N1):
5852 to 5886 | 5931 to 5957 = 1.02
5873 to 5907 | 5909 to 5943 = 0.95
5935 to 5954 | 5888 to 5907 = 1.10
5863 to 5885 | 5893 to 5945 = 1.01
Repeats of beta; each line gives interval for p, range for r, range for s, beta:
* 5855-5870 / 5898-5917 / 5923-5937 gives 1.7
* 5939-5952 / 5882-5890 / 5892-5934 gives 0.7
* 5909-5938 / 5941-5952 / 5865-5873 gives 1.4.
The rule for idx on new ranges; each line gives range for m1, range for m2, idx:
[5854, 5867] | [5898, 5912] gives 3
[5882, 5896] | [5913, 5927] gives 2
